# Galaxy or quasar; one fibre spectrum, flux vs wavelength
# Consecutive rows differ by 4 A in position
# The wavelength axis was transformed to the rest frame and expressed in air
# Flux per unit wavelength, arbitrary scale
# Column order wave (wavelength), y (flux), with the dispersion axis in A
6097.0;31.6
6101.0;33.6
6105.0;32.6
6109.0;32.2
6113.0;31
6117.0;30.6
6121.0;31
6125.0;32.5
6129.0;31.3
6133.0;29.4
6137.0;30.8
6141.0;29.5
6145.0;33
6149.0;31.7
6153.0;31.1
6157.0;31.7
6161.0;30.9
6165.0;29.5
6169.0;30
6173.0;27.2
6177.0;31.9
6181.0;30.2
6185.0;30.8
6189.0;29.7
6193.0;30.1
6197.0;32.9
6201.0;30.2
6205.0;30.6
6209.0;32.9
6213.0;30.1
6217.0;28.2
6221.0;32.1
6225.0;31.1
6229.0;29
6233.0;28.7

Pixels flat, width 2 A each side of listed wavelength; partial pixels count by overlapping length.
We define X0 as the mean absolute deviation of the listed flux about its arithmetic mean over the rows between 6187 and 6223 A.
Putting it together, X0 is 1.25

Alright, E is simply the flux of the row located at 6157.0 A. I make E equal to 31.7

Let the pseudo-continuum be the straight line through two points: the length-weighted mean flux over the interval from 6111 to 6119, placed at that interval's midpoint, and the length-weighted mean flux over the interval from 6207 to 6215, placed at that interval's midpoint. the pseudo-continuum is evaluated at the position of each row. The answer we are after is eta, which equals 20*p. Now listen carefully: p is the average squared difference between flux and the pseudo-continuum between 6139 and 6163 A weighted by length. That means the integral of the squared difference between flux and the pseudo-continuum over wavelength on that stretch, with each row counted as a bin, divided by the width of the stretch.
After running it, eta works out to 23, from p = 1.16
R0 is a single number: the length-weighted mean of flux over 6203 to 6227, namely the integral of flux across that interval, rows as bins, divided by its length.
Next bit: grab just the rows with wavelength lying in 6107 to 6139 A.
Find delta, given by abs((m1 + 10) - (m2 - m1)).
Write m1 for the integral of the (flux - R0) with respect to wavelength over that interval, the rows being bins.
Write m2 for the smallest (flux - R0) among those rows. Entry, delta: 28.5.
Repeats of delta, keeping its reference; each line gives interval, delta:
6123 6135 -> 17.0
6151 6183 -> 19.7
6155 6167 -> 8.1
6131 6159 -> 22.4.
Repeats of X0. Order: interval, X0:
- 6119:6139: 0.72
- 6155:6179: 1.30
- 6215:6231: 1.50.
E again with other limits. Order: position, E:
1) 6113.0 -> 31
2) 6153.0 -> 31.1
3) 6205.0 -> 30.6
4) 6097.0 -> 31.6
